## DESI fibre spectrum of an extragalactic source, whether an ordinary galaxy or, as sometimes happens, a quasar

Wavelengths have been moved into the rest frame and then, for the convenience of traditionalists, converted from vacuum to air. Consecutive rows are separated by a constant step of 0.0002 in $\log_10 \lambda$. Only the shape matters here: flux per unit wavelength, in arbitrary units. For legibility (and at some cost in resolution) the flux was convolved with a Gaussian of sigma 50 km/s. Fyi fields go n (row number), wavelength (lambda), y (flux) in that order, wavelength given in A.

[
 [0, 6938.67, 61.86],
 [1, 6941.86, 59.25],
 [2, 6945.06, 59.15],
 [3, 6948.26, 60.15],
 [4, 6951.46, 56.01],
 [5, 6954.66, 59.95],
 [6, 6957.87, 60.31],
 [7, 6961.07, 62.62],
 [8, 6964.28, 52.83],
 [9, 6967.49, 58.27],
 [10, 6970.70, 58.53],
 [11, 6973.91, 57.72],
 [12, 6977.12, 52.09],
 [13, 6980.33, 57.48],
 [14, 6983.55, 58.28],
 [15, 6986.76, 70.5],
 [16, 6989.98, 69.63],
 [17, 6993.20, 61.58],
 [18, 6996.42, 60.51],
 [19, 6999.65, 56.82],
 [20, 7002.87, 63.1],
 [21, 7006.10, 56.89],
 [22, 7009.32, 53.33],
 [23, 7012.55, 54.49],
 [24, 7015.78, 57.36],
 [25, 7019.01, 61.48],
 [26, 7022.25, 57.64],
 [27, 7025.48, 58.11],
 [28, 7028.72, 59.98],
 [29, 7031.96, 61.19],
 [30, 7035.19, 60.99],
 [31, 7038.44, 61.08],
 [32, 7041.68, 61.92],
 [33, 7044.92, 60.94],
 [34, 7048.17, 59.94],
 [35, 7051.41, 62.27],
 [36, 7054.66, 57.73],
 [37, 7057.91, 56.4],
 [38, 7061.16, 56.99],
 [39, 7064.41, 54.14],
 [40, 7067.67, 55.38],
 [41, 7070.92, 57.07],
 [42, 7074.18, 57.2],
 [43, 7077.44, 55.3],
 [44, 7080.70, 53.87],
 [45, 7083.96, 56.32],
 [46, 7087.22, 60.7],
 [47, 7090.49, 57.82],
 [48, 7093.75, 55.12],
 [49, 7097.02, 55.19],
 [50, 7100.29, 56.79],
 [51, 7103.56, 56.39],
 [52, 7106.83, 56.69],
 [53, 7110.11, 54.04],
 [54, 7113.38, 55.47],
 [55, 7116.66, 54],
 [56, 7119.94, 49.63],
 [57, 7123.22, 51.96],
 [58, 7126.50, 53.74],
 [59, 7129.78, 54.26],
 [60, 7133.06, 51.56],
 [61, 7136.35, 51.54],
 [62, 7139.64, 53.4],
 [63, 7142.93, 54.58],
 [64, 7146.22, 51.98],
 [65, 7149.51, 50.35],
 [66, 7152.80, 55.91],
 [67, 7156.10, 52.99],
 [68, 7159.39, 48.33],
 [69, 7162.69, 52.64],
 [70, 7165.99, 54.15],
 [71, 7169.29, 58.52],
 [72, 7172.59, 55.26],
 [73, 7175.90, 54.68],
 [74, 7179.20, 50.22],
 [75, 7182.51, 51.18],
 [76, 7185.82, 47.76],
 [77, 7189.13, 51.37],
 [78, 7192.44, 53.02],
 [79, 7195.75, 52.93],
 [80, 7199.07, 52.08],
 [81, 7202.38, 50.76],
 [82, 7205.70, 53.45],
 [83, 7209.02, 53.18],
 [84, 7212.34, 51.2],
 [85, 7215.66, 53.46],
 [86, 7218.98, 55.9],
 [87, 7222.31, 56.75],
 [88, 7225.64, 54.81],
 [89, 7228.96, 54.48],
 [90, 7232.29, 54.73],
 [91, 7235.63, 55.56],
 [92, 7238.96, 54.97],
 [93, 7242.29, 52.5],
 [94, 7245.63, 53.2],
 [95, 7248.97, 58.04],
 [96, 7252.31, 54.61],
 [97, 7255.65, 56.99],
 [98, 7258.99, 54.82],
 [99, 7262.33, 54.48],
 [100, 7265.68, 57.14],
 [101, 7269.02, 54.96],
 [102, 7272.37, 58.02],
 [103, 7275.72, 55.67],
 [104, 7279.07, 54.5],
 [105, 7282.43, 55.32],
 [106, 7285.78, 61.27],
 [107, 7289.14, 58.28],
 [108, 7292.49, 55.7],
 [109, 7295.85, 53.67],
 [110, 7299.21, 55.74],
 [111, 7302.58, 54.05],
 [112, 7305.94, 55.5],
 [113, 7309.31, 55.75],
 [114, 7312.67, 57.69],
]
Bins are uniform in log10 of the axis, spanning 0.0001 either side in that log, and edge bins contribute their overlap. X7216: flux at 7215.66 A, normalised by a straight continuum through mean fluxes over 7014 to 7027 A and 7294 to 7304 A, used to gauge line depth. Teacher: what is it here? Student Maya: 0.96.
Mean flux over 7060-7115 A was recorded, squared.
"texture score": 3152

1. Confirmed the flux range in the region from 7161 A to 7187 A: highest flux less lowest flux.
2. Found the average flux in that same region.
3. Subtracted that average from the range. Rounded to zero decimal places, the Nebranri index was -42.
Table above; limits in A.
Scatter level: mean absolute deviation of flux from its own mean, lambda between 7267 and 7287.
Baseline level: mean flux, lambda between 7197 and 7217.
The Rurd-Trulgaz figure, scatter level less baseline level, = -50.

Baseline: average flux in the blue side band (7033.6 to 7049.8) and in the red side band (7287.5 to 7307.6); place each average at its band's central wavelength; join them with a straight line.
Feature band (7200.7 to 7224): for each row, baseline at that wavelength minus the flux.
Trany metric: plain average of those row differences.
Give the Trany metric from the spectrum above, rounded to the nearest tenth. 3.8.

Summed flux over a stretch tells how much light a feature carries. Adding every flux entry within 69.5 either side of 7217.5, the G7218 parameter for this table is 2272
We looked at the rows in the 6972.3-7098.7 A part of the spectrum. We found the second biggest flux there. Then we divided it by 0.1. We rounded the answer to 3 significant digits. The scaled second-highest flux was 696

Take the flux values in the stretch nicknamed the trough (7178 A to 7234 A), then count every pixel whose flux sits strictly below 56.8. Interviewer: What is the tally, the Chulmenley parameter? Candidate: 17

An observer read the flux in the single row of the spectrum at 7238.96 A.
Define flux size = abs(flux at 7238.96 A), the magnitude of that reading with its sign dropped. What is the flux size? 55.0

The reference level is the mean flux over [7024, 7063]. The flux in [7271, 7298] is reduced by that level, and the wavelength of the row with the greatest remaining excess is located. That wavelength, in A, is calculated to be 7285.78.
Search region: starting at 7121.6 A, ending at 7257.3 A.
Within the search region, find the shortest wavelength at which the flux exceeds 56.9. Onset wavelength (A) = 7169.29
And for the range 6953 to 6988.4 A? 6954.66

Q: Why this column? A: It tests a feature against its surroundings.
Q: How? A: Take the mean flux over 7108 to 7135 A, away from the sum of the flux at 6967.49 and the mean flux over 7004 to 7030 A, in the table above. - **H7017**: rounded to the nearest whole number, 63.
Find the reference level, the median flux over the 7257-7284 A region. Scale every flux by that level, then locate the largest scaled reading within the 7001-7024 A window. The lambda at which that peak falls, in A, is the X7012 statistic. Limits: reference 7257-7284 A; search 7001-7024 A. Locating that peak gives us 7002.87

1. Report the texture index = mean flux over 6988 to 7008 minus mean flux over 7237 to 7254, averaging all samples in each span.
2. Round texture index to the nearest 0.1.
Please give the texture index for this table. 6.8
